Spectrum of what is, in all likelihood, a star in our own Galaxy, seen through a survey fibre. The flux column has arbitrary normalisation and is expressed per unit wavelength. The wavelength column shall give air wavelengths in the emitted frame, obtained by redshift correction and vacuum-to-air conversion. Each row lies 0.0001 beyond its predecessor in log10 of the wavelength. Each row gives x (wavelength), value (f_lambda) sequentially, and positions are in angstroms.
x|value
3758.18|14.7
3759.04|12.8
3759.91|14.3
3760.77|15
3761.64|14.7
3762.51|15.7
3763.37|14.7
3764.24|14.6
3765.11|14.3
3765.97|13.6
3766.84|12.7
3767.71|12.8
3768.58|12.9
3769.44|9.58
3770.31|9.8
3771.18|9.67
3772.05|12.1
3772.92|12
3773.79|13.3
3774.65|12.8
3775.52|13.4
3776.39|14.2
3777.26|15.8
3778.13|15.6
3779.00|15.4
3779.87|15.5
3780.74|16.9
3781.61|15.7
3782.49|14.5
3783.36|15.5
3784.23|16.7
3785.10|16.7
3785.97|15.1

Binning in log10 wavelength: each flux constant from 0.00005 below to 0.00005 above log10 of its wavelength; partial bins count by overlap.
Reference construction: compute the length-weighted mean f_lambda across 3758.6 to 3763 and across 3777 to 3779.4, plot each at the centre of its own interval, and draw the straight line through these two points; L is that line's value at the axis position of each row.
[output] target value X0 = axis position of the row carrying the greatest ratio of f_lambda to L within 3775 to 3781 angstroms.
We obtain 3780.74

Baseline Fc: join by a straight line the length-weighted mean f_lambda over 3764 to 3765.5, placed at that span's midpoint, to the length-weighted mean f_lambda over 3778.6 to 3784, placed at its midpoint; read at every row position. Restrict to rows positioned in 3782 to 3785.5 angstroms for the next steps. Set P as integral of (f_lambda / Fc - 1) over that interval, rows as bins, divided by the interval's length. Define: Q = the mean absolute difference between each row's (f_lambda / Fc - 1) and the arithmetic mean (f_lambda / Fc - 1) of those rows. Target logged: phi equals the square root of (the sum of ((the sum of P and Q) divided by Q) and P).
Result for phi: 1.03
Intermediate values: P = 0.003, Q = 0.050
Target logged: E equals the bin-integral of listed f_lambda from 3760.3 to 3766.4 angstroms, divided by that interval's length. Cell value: 14.7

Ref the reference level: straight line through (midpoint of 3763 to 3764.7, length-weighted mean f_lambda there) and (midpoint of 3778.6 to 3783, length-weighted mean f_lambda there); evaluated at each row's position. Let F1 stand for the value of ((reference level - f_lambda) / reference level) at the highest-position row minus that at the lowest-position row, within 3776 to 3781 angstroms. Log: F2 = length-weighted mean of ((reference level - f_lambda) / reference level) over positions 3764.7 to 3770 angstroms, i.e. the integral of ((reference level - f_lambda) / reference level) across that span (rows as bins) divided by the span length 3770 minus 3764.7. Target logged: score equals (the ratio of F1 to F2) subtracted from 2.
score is 3.1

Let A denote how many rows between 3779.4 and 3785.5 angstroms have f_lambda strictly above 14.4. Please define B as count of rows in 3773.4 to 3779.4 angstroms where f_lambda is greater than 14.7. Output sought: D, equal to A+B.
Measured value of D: 10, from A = 7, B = 3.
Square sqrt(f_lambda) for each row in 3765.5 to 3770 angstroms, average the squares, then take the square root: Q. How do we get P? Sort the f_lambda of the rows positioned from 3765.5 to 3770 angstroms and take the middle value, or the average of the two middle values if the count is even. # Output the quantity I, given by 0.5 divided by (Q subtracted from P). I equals 0.054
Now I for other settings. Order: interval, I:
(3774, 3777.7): 0.050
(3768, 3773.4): 0.066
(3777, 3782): 0.043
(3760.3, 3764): 0.046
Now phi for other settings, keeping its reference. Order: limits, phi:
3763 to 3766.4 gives 0.86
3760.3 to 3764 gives 1.80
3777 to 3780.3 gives 1.34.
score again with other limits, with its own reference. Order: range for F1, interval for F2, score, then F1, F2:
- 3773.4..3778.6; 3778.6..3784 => -91.4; -0.13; 0.00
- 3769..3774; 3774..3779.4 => 6.2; -0.23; 0.06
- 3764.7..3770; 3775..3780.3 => -9.5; 0.33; 0.03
